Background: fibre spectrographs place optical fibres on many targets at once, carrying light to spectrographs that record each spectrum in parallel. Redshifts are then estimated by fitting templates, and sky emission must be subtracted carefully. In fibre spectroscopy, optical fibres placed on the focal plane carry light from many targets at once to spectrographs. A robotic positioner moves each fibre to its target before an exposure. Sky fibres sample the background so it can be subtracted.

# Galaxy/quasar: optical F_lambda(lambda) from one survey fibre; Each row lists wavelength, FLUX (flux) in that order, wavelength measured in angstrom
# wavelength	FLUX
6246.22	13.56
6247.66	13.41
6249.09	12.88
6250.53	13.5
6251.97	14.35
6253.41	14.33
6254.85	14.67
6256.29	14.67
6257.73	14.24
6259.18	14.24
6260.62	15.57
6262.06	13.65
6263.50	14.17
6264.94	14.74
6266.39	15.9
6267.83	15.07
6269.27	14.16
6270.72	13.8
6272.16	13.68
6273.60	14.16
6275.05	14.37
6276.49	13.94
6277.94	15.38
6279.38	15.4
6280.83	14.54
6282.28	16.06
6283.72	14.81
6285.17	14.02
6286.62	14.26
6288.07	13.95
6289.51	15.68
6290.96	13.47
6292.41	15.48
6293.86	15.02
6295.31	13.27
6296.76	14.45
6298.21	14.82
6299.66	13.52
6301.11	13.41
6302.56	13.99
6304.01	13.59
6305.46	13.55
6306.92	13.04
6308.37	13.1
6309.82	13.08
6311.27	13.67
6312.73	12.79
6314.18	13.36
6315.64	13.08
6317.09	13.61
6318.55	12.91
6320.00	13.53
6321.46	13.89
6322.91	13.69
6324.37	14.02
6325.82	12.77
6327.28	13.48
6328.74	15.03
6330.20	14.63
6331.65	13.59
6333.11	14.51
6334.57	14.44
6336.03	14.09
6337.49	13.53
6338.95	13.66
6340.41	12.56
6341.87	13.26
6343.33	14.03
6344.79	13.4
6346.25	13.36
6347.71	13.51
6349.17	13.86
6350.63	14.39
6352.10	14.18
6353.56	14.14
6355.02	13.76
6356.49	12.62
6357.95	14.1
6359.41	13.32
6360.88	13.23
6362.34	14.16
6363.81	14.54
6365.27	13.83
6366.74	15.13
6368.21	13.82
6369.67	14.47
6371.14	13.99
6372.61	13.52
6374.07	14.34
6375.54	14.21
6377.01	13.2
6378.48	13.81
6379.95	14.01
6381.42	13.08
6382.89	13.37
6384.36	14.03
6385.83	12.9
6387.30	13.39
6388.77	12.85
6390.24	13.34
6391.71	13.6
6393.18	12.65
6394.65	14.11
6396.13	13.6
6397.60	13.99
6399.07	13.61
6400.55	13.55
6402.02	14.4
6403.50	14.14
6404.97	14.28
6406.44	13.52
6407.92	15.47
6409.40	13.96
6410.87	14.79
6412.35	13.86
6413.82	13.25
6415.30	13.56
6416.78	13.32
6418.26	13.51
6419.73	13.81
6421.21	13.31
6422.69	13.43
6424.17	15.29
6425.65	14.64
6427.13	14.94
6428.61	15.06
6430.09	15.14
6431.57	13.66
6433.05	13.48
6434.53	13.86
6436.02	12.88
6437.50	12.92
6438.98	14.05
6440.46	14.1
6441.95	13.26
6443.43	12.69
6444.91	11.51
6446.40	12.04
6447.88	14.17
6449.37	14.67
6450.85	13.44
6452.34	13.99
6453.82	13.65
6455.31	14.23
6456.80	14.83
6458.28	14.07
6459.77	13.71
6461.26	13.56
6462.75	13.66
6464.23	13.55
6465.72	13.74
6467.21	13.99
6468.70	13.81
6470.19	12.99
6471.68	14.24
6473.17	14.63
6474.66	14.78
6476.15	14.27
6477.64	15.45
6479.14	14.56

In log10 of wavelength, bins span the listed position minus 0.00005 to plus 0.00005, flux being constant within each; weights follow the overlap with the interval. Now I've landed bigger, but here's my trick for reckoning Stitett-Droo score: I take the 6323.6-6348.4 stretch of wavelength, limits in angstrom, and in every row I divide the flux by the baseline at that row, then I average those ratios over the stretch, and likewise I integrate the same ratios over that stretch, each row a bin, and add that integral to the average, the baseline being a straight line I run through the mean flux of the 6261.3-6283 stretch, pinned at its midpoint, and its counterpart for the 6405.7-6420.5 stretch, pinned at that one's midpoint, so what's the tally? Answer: 25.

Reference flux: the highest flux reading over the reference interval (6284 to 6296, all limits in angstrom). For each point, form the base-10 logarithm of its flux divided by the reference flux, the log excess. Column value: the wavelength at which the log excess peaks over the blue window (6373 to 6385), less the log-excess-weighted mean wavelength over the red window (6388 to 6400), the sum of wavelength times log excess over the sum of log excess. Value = -19.4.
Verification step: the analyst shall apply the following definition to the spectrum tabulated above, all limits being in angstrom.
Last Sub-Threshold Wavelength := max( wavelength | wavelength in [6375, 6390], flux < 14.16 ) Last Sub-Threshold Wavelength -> 6388.77 angstrom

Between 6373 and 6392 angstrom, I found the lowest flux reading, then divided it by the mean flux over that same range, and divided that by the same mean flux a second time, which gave 0.0700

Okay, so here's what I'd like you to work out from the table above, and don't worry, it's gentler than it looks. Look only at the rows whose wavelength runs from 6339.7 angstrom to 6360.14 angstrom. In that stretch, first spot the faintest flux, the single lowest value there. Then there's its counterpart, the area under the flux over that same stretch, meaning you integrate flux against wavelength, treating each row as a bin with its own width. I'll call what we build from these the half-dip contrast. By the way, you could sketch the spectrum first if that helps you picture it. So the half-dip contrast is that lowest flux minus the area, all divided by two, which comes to -133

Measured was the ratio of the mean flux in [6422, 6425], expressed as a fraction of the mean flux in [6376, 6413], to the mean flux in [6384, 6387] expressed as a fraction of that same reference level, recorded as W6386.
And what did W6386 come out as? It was 1.07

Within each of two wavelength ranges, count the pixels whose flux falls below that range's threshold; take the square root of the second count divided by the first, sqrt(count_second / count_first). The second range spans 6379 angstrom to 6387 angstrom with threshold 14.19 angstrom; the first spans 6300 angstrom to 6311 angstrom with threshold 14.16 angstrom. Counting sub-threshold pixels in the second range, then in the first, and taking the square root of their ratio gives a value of 0.85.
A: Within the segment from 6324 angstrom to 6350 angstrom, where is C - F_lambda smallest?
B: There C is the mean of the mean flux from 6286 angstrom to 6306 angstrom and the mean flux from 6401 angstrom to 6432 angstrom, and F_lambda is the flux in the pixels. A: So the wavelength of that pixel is 6328.74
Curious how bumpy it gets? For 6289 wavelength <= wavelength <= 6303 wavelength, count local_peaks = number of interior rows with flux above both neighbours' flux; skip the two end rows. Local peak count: 2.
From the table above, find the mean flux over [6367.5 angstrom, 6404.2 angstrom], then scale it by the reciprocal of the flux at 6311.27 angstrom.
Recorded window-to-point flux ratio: 1.00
